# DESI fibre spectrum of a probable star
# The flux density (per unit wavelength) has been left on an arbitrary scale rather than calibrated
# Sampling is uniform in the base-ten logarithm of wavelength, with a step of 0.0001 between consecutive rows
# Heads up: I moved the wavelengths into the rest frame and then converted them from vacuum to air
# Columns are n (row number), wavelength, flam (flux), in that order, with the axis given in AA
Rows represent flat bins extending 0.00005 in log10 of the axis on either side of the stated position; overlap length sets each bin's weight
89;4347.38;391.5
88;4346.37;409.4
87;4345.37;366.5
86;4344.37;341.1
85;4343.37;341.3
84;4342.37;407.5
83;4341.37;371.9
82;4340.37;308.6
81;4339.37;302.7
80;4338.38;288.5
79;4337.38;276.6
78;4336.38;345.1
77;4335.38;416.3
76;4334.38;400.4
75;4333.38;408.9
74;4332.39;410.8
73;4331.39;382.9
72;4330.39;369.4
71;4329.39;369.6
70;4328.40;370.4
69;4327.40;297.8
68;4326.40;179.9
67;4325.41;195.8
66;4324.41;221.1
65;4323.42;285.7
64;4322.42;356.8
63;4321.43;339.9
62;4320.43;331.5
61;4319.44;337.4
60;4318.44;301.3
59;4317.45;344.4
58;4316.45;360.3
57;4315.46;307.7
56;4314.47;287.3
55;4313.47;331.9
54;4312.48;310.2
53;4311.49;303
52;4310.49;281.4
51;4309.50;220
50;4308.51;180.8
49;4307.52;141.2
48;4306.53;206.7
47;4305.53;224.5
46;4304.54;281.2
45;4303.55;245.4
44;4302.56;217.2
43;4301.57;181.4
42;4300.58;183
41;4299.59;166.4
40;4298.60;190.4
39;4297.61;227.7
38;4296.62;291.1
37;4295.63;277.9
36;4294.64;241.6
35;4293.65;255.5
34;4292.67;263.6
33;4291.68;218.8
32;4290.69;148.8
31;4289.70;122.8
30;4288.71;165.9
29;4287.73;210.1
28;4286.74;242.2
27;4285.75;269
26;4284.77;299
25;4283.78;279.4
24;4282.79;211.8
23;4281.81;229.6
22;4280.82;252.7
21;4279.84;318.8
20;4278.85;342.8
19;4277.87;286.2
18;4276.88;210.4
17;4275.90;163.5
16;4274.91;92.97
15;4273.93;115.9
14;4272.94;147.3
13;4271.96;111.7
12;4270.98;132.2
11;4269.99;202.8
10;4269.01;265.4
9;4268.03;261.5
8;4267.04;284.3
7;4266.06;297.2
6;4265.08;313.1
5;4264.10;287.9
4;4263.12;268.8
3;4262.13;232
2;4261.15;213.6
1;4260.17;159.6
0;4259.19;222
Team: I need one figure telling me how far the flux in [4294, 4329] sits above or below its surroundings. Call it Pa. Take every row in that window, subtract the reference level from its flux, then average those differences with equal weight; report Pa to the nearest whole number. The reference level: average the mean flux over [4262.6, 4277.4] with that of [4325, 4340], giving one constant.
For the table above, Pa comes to -9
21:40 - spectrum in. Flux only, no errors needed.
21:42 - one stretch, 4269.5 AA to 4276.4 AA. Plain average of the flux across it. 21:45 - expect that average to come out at 138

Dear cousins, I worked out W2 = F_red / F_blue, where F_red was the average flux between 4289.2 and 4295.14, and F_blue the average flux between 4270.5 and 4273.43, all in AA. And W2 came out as 1.6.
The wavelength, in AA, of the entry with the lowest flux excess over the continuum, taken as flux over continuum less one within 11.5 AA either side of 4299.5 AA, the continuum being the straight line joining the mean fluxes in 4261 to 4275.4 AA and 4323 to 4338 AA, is 4289.70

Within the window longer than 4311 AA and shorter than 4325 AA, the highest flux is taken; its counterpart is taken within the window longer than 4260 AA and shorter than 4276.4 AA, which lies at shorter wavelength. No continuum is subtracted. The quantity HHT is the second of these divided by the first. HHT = 0.87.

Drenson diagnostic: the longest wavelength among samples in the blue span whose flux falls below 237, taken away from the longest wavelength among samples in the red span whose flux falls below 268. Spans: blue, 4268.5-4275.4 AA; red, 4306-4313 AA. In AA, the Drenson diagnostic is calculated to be 34.6 AA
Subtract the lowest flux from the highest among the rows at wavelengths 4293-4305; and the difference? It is 125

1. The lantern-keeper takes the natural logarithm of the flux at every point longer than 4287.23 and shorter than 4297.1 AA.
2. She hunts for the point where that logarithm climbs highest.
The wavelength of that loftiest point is 4296.62 AA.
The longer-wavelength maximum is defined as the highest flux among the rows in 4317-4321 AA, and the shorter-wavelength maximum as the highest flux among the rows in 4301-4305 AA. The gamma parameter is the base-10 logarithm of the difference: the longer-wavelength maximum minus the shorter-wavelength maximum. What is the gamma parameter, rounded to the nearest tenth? 1.8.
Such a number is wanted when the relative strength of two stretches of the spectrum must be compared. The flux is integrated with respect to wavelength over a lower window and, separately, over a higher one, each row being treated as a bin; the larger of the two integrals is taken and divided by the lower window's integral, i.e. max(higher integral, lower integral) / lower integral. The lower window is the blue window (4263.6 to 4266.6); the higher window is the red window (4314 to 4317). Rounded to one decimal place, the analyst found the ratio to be 1.1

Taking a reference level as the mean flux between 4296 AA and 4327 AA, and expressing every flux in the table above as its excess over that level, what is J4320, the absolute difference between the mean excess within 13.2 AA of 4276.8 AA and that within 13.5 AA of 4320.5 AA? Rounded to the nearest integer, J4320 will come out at 78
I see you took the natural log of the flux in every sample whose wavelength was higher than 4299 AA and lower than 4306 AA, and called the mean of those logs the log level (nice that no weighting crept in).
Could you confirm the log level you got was 5.35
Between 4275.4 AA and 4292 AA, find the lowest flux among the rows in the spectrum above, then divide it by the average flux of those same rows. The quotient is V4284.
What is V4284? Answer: 0.53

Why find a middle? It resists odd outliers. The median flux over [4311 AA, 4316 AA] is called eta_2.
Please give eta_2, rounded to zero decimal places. 308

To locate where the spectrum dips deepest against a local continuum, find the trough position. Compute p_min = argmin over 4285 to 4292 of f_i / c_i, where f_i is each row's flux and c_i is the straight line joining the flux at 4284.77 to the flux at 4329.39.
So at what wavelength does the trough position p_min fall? 4289.70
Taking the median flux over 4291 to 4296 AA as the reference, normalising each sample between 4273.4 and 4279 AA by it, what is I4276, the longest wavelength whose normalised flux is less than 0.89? 4276.88 AA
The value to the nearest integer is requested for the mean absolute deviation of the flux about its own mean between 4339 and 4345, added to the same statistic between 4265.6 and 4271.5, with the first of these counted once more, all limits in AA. 108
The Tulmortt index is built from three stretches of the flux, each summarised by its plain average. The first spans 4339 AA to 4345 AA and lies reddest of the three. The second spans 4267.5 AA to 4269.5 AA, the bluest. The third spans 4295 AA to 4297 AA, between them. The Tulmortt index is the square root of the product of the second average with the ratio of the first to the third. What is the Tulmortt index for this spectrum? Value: 18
